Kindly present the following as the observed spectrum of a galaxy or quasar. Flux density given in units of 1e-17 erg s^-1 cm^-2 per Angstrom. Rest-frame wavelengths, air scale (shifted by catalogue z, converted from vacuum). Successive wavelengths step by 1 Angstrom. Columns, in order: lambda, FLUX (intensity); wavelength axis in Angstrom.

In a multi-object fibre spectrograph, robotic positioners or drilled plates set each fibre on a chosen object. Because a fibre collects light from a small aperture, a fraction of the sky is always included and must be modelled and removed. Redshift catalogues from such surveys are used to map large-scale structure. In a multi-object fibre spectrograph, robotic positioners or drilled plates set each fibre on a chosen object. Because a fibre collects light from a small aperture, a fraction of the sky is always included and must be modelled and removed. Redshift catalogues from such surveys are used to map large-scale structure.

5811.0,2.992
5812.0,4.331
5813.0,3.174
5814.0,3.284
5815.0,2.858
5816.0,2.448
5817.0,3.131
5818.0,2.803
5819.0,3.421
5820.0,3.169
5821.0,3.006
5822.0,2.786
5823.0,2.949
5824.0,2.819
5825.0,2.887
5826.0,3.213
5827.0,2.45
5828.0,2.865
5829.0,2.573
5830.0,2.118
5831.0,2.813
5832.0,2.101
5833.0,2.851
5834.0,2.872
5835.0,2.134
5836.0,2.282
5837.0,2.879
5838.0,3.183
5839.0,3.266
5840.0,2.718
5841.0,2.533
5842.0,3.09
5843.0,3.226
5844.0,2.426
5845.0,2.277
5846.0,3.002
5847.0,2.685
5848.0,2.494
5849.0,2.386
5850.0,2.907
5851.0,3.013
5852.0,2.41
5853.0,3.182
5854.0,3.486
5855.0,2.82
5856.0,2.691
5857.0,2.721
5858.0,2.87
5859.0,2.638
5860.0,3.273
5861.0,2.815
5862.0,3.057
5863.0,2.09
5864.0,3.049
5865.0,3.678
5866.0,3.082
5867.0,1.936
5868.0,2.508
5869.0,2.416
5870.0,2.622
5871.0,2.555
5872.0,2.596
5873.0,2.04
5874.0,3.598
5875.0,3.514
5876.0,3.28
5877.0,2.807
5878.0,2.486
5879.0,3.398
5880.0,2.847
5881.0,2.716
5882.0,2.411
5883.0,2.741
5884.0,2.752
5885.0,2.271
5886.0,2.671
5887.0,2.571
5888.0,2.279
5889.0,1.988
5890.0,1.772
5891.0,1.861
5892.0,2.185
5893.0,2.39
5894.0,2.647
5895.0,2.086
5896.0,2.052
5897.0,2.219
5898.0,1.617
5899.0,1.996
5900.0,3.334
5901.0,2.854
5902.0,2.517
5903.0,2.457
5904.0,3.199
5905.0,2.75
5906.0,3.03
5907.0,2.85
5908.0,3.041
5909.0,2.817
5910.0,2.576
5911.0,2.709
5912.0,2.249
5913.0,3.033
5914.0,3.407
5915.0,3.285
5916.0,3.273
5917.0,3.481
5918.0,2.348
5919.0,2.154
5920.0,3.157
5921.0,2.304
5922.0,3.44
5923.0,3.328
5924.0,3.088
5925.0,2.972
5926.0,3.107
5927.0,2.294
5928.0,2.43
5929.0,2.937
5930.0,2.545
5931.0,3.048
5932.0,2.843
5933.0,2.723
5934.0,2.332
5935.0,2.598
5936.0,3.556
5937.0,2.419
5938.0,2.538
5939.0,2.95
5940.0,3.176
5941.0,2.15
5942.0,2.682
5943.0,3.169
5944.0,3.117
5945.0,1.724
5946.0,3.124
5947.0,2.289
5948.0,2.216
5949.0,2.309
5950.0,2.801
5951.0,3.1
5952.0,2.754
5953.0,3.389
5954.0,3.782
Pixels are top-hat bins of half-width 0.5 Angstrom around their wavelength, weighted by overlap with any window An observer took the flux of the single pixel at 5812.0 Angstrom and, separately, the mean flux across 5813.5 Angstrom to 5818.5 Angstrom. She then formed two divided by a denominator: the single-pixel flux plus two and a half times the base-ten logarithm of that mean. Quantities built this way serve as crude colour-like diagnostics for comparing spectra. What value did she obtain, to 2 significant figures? 0.36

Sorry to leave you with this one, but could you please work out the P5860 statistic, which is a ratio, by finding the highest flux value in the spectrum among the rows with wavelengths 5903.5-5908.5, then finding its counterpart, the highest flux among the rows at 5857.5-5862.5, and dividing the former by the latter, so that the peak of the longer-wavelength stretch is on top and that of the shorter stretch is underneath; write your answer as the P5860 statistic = 0.98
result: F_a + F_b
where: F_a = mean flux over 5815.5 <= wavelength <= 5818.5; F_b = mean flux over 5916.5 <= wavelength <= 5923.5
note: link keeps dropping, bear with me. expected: 5.7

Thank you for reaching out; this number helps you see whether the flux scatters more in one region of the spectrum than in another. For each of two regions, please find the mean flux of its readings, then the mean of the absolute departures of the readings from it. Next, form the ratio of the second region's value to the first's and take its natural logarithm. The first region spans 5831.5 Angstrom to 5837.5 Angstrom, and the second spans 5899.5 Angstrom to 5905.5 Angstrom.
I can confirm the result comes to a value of -0.23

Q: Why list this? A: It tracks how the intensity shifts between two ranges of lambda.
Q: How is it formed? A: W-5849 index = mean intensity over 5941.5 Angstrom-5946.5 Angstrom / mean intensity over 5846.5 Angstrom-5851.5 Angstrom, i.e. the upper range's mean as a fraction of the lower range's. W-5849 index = 1.02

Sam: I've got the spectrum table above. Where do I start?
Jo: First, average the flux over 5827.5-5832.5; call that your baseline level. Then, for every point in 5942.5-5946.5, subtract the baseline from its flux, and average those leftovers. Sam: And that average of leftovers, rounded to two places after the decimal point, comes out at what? 0.29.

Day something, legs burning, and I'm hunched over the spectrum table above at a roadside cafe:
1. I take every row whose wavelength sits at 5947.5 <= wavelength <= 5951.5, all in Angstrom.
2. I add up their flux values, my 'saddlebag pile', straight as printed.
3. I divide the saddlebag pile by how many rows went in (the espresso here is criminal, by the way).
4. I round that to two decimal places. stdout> 2.61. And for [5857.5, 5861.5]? 2.90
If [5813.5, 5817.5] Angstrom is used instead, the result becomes 2.93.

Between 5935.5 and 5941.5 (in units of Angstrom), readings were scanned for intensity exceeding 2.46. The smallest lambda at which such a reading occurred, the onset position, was 5936.0 Angstrom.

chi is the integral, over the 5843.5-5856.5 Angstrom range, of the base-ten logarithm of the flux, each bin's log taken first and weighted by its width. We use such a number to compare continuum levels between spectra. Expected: 5.67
